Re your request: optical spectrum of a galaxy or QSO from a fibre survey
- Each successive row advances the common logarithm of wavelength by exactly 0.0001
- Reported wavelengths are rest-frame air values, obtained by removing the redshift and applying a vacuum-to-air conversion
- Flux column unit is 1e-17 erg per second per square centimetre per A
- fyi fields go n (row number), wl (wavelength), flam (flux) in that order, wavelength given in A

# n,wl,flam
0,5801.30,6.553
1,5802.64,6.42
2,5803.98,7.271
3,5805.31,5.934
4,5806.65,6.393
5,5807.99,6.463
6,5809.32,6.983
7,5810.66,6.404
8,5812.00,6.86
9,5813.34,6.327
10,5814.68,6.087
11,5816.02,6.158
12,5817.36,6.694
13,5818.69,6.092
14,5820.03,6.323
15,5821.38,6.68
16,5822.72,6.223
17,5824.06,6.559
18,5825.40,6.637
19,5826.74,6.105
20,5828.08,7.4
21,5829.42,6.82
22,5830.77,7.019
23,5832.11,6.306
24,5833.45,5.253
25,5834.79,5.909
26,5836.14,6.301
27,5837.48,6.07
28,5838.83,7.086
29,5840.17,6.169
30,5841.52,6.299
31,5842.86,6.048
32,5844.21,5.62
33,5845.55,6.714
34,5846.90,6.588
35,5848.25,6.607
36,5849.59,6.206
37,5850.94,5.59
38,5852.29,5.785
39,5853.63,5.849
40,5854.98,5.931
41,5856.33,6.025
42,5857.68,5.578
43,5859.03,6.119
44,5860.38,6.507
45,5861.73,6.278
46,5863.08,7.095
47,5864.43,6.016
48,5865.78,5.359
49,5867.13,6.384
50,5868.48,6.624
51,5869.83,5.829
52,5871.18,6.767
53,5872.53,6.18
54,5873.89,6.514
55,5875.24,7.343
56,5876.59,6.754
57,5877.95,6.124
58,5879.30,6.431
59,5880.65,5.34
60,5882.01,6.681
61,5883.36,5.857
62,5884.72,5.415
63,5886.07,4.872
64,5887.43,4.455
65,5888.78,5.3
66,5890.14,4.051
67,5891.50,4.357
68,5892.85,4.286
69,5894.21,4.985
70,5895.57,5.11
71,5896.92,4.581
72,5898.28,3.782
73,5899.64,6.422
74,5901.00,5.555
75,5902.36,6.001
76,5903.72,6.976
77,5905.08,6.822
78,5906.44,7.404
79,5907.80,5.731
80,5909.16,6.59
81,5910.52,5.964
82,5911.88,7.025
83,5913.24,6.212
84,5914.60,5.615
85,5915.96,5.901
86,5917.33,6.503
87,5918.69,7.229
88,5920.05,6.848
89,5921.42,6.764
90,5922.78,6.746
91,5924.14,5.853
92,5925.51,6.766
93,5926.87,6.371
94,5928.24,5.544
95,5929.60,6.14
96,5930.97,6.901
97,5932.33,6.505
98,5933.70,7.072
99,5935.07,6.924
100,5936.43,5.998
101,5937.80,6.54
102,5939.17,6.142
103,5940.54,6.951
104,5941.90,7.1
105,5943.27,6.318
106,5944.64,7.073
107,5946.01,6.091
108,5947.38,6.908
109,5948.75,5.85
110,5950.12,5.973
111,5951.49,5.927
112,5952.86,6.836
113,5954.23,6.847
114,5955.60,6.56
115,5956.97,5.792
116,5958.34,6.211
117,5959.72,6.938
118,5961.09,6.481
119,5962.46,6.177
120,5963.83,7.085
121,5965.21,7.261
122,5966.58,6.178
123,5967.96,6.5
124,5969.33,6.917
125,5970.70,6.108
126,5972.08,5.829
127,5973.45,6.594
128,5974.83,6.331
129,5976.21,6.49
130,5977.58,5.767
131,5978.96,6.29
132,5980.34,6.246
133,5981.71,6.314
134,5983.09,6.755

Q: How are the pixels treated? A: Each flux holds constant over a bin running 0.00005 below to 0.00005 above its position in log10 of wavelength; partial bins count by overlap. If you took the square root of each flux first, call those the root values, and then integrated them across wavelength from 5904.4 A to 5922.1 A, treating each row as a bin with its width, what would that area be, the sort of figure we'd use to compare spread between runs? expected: 45.1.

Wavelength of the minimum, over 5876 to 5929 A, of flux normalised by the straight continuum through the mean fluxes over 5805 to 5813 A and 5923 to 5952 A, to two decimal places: 5898.28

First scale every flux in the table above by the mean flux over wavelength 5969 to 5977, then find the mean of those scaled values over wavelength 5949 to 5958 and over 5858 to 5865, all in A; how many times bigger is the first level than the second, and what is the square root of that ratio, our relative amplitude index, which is 0.99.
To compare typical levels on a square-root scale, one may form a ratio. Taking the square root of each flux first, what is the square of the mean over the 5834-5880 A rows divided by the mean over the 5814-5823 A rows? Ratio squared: 0.99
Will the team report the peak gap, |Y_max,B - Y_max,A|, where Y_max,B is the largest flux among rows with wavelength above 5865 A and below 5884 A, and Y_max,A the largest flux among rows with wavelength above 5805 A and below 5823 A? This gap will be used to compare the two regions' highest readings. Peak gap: 0.36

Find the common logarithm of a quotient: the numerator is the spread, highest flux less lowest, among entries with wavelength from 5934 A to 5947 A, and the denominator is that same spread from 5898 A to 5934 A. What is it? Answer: -0.52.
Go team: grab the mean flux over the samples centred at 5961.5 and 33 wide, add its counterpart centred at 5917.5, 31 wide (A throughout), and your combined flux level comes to 12.9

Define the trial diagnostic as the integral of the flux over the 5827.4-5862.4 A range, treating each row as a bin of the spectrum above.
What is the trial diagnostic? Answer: 218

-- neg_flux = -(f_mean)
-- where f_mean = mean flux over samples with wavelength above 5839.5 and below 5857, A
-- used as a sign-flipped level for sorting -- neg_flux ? -6.11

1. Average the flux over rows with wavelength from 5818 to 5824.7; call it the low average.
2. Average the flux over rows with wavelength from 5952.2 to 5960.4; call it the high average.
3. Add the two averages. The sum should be 12.9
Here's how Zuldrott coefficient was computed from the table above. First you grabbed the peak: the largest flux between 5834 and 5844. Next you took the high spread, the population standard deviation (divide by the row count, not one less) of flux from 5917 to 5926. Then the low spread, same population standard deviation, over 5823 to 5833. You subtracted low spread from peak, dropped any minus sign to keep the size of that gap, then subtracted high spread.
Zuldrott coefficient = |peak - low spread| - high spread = 6.3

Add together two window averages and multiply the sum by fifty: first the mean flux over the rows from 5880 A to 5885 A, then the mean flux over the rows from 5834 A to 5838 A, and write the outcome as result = 596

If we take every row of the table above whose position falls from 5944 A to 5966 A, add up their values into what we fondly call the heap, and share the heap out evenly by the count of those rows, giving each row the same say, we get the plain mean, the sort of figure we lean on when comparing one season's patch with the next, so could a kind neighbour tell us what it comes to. 6.50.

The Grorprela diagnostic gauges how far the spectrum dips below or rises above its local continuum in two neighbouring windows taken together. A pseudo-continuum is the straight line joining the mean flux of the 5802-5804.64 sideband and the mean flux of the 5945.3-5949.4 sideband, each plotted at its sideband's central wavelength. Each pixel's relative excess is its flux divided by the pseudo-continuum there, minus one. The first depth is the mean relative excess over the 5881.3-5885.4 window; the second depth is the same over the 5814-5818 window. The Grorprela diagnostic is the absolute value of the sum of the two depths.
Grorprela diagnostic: 0.16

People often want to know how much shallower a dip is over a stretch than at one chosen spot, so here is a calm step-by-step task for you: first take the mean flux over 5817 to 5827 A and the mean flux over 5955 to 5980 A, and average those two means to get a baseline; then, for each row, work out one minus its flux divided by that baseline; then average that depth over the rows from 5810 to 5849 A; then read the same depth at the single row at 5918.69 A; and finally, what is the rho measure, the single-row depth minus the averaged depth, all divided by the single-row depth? 1.0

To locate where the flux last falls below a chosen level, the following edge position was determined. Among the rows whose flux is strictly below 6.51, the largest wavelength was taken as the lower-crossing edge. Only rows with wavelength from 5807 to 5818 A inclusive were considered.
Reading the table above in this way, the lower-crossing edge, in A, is 5816.02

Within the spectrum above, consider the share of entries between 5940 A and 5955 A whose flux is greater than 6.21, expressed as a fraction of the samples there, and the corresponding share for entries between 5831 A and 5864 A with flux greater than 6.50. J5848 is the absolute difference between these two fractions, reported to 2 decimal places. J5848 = 0.39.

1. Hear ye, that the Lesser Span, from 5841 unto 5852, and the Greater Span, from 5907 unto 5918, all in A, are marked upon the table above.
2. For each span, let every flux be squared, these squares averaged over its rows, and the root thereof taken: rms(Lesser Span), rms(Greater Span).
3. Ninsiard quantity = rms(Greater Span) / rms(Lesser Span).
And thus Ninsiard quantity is 1.00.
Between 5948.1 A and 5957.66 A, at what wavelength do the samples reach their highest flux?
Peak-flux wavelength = 5954.23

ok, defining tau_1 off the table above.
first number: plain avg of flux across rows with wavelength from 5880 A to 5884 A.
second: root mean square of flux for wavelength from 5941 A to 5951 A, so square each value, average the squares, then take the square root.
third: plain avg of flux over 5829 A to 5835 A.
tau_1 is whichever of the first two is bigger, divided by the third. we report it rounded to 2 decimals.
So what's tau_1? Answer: 1.04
